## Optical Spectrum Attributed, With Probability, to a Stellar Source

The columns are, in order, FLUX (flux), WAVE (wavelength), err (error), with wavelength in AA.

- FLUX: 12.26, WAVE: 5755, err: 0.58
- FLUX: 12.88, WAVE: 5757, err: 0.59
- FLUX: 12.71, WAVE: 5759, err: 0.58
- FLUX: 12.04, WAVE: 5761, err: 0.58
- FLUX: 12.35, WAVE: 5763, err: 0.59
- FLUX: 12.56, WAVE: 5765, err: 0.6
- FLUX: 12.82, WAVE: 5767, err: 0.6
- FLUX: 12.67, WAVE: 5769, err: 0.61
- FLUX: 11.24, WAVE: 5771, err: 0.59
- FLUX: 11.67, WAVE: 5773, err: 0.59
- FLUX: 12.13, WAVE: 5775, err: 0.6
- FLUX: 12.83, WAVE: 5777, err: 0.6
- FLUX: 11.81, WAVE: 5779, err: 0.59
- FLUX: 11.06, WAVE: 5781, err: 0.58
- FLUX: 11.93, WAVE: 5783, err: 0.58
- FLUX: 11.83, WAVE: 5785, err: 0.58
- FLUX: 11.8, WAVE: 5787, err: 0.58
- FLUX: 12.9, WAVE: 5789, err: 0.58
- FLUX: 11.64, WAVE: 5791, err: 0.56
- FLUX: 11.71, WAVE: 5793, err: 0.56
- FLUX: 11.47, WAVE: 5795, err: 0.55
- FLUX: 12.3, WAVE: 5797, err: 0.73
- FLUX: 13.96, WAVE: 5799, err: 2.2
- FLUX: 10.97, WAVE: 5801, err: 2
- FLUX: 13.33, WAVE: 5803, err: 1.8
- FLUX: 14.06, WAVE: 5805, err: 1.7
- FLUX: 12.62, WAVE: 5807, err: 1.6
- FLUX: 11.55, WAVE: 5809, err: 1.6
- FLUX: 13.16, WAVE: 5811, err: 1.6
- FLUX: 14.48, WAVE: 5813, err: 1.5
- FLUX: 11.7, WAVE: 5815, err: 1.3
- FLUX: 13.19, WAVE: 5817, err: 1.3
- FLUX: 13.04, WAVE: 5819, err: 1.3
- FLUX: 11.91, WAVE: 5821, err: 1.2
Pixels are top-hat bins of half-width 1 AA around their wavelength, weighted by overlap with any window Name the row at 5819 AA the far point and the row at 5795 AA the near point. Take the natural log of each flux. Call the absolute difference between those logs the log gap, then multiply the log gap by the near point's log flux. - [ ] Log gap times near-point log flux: 0.31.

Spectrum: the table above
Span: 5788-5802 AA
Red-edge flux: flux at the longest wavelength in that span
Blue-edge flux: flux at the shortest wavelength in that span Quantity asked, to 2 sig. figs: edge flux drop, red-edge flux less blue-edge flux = -1.9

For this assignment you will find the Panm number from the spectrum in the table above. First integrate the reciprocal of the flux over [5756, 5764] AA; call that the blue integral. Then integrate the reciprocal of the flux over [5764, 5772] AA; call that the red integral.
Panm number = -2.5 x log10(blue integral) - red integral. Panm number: -0.168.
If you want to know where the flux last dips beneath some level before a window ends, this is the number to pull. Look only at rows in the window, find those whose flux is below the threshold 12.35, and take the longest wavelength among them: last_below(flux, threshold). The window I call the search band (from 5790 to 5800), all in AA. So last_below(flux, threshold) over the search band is 5797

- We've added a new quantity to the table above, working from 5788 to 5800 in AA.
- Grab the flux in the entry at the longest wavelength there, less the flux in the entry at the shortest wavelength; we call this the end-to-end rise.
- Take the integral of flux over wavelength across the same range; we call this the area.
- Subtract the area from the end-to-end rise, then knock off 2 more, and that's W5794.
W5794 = -149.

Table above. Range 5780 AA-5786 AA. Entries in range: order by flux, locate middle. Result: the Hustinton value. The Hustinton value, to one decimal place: 11.8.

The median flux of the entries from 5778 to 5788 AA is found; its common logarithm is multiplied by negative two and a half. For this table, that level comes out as -2.68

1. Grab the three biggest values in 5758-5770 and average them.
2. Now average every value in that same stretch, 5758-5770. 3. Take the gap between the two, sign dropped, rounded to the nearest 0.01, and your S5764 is 0.21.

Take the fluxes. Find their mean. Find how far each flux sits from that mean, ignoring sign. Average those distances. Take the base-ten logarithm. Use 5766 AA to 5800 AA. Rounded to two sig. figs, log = -0.24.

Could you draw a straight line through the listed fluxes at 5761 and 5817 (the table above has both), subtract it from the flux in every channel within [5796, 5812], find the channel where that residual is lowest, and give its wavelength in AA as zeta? 5801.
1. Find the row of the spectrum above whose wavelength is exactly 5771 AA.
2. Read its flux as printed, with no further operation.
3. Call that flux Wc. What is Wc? 11.24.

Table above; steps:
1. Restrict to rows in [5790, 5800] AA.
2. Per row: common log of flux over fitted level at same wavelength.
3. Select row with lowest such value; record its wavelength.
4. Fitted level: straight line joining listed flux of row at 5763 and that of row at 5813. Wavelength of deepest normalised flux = 5795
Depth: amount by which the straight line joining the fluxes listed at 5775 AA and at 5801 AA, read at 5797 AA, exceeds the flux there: -1.2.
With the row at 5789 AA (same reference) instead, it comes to -1.4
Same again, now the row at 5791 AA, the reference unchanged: -0.2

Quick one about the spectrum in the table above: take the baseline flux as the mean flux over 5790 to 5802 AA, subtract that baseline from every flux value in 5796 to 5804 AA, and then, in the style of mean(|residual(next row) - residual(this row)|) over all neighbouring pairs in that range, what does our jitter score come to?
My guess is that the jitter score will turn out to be 2.3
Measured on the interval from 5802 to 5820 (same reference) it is 1.3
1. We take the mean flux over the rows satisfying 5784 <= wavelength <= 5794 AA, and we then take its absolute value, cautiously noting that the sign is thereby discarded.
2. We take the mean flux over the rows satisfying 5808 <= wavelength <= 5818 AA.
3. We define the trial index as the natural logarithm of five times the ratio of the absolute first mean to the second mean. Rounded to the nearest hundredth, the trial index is 1.54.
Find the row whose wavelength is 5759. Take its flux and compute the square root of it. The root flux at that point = 3.57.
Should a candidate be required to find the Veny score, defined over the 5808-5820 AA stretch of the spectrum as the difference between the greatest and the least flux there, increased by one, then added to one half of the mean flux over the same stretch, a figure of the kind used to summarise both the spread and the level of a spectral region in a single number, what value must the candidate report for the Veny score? 10.4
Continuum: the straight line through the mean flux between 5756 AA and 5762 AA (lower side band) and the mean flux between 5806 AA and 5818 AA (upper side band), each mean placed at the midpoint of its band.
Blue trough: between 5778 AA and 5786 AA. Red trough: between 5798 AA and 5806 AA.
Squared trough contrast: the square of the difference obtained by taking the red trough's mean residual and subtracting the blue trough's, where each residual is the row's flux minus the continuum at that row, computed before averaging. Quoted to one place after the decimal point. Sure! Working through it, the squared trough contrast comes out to 1.8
